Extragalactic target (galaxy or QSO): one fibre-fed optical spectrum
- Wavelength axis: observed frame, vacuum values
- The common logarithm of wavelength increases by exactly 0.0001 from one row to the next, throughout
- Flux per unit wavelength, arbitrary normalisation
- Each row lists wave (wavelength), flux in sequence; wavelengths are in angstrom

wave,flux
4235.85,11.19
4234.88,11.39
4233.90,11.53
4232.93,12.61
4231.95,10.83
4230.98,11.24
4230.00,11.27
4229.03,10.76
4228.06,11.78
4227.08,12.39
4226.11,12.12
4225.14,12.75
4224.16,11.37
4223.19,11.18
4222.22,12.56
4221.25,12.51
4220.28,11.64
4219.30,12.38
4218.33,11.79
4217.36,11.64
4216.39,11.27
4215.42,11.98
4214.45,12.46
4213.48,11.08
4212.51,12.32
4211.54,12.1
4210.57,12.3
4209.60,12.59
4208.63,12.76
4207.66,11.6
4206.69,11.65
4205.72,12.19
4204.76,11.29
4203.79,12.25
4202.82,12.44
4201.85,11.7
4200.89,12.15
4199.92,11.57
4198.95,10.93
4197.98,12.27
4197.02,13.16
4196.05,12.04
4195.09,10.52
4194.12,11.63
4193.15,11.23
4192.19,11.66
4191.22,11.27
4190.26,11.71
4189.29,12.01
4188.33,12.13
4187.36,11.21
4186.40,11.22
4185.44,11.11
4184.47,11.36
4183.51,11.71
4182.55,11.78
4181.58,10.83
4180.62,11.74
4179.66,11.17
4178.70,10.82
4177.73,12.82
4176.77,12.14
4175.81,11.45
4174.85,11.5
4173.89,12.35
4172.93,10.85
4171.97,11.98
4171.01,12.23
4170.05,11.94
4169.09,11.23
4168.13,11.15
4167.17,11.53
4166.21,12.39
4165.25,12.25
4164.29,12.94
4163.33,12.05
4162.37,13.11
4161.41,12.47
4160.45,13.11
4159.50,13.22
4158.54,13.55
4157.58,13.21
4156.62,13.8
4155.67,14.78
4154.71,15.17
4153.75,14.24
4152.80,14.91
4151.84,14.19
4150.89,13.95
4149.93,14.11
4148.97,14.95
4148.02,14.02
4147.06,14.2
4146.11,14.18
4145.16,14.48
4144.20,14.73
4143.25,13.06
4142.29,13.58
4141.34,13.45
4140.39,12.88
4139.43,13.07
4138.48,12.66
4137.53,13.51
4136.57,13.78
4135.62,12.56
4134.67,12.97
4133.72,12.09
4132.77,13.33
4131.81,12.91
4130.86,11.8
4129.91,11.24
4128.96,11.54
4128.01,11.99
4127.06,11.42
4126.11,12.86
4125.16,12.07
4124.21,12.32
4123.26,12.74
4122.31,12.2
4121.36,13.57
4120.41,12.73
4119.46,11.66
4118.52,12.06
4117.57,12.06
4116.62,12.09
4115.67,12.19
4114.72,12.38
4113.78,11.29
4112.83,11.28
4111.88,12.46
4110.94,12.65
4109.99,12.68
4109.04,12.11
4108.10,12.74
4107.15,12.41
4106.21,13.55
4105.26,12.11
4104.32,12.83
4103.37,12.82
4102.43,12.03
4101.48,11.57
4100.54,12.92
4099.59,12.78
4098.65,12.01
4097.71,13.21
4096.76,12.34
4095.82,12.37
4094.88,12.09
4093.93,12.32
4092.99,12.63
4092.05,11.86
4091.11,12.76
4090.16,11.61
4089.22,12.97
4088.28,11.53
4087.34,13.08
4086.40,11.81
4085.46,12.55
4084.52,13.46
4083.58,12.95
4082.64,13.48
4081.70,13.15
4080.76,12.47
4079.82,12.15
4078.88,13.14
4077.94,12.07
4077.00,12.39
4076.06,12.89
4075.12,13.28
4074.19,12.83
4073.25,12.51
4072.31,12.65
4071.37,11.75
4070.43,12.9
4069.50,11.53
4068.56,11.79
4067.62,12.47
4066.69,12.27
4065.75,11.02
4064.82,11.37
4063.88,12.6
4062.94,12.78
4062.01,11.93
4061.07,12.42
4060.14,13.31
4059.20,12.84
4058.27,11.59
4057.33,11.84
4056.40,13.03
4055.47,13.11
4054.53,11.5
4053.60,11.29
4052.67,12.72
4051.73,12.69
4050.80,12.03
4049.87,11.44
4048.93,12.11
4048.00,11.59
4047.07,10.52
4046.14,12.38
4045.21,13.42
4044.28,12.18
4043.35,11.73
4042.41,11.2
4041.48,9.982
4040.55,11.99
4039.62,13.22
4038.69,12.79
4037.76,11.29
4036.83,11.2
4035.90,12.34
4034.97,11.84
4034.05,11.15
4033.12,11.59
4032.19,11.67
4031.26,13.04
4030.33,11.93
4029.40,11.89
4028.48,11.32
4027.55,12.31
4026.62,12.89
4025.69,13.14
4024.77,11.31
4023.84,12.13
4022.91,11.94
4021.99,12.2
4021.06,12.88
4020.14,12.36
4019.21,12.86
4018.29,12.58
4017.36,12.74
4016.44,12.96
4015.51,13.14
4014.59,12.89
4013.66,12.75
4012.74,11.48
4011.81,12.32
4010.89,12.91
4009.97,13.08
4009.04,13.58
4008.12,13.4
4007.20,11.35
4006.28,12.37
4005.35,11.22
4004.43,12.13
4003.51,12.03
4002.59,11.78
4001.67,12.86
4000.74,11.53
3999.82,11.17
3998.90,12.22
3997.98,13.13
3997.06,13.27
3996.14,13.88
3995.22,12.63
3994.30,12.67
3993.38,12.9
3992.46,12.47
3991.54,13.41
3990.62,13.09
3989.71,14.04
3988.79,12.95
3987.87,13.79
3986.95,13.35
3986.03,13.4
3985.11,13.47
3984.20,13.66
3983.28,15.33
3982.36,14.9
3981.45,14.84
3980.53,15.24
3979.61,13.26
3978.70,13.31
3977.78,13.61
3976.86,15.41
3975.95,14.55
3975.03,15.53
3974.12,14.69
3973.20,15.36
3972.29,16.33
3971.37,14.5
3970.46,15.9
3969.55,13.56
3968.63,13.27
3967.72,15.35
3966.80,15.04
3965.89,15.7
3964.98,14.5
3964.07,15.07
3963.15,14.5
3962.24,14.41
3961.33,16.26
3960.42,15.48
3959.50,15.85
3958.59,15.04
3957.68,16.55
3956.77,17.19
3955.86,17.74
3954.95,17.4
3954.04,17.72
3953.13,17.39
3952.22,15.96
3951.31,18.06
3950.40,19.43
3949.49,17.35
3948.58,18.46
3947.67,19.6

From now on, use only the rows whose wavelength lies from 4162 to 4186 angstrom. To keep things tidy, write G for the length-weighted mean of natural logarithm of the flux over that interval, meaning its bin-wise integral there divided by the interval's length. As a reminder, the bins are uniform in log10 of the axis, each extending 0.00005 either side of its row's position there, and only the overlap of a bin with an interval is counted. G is 2.46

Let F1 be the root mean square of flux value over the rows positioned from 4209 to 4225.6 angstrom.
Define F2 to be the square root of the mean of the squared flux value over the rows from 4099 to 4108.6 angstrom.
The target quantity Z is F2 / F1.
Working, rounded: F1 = 12.0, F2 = 12.6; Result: 1.05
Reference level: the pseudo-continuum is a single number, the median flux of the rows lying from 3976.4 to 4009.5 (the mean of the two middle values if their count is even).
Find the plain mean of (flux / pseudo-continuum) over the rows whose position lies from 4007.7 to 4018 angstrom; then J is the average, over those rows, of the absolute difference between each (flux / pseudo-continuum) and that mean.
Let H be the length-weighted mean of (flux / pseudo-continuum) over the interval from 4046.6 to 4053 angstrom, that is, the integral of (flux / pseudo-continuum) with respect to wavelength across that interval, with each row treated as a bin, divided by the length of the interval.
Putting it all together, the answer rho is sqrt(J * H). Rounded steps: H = 0.89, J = 0.028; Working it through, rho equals 0.16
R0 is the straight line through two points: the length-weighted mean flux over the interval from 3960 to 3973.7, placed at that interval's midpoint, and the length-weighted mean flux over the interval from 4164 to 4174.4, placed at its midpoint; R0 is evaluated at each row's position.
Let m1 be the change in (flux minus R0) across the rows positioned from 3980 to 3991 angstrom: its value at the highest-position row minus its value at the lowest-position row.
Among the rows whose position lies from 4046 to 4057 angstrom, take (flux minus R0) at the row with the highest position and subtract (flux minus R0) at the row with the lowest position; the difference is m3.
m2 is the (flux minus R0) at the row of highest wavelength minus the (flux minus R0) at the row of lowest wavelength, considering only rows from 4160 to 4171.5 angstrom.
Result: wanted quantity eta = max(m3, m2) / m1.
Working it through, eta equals -0.4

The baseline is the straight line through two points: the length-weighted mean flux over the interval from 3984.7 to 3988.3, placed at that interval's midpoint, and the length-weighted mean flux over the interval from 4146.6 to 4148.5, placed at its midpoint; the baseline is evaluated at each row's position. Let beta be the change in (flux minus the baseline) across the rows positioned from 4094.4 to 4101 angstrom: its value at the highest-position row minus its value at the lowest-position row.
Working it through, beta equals 0.81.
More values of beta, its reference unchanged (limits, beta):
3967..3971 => 0.54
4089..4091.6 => -0.22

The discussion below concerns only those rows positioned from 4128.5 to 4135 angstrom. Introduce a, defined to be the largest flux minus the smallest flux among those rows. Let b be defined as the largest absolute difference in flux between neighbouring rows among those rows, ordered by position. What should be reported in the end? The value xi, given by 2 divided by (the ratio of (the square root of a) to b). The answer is 1.7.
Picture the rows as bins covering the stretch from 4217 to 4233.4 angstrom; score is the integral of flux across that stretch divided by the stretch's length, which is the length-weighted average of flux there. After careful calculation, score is 11.8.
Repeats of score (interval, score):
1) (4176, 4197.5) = 11.6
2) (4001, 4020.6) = 12.5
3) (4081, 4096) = 12.5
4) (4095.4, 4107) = 12.5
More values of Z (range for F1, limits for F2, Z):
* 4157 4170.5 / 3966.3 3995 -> 1.14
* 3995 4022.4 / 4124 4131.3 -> 0.95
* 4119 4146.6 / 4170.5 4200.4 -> 0.91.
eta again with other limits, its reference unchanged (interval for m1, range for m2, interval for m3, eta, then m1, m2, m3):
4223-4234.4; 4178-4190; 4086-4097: 2.6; 0.5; 1.4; 0.7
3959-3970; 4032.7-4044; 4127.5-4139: -0.4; -2.1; 0.3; 0.8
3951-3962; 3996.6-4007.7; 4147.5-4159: 0.2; -1.6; -1.8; -0.3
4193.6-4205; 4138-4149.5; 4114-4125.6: -14.0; -0.2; 2.5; -0.1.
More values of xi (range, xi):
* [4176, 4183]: 2.8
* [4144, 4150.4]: 1.9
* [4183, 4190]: 1.8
